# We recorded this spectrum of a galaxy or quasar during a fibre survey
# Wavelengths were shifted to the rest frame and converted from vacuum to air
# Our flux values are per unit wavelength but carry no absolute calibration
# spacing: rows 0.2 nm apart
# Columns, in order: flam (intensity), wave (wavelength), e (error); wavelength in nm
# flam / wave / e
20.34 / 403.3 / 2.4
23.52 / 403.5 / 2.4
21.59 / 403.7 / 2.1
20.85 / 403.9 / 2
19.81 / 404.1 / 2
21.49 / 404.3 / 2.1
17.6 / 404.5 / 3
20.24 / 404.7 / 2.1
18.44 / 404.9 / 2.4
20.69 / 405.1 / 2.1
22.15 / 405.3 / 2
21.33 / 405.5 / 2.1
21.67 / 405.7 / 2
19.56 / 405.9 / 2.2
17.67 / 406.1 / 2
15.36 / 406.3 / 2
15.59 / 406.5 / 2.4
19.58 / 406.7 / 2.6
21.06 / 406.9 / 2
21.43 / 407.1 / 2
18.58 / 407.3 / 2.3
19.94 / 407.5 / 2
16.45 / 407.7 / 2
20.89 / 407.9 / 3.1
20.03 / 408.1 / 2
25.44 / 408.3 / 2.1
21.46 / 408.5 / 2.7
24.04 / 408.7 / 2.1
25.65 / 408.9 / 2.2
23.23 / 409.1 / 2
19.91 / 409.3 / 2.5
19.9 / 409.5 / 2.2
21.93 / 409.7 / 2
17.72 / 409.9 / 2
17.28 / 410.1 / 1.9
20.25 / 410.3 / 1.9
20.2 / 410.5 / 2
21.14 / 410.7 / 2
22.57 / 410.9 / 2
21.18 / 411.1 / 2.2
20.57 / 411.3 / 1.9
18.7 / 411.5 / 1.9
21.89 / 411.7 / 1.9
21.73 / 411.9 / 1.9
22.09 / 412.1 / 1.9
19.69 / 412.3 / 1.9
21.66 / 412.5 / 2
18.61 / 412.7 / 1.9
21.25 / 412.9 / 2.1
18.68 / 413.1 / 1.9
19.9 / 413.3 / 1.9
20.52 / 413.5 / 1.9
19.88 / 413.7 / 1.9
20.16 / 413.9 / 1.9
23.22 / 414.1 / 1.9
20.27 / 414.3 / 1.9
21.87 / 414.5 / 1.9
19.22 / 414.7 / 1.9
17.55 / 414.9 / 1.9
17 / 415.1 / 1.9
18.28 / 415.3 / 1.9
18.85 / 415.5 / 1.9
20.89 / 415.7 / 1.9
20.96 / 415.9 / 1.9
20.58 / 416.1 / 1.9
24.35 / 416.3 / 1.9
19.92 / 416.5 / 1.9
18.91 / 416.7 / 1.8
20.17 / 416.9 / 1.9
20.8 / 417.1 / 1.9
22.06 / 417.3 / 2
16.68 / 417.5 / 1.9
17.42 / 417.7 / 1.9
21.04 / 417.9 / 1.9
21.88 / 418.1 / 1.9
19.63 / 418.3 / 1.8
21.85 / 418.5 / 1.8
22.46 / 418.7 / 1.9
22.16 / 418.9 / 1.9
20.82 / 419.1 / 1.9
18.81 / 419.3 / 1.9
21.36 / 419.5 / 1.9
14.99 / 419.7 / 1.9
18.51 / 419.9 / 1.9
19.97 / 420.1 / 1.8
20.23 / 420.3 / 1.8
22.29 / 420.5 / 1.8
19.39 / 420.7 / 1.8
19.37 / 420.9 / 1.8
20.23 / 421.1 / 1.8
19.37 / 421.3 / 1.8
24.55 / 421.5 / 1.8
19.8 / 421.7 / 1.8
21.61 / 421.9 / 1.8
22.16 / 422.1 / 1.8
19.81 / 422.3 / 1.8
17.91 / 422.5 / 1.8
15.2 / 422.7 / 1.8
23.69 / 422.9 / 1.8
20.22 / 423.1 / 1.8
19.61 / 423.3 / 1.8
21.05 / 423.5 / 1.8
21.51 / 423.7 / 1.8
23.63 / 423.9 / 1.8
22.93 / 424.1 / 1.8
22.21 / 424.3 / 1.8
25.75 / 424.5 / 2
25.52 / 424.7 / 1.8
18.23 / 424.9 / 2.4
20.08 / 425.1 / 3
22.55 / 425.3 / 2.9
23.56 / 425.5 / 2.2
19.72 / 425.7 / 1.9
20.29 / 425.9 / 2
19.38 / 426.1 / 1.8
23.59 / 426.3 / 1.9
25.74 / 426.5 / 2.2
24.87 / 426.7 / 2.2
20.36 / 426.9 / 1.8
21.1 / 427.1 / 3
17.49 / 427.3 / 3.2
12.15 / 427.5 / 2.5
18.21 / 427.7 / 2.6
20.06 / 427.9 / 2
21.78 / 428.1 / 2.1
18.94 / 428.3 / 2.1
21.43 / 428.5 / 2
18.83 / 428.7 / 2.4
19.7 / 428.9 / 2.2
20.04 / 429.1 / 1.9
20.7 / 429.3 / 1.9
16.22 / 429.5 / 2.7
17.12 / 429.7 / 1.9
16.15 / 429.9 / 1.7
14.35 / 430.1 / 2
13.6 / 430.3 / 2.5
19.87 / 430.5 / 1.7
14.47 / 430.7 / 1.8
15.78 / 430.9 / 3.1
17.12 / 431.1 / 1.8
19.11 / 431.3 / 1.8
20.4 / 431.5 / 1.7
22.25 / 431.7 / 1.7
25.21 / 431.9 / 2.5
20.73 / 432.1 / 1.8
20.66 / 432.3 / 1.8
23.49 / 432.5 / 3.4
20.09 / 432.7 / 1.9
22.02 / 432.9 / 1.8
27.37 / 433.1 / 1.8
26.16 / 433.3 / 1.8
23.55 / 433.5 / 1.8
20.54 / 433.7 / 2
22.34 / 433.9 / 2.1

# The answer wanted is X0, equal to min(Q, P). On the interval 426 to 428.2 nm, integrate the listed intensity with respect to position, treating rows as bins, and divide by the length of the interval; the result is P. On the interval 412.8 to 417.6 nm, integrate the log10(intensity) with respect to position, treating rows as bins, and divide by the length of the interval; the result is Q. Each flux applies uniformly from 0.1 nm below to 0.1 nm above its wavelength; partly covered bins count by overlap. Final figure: 1.30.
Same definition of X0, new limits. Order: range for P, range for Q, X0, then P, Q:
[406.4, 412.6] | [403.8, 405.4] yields 1.30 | 20.7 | 1.30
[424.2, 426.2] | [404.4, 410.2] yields 1.30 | 21.7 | 1.30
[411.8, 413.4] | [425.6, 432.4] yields 1.28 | 20.5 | 1.28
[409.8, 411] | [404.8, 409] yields 1.30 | 19.9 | 1.30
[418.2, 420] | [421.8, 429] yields 1.31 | 20.1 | 1.31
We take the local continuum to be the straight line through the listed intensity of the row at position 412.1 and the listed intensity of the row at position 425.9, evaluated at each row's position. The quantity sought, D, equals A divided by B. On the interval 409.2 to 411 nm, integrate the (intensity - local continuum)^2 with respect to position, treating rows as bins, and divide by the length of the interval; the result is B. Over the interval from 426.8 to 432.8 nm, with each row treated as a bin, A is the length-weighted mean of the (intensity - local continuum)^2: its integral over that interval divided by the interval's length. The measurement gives 1.2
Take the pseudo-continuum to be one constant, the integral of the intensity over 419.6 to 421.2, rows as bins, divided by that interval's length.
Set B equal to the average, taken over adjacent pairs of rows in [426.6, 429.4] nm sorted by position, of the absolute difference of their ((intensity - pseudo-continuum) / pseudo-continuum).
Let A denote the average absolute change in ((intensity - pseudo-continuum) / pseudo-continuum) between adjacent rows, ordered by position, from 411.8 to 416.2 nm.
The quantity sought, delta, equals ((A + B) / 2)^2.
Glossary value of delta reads 0.0114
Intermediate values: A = 0.080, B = 0.13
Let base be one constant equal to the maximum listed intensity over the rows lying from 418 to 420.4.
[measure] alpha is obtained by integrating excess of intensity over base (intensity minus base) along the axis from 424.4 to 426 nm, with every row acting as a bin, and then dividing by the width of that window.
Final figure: -0.5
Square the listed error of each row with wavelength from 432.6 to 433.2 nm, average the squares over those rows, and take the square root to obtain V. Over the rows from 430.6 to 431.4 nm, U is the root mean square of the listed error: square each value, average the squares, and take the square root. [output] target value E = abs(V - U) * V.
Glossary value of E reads 0.67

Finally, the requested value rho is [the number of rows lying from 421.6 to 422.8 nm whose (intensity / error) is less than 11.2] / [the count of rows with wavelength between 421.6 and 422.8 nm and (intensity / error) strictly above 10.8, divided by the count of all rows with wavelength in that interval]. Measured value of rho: 6.0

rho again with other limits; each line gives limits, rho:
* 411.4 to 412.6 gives 4.5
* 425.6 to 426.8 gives 6.0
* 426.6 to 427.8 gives 12.0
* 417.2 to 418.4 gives 7.5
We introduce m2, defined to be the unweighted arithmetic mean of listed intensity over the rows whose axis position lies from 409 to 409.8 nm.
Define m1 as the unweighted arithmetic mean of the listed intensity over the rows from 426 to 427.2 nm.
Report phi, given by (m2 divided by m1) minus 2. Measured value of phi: -1.06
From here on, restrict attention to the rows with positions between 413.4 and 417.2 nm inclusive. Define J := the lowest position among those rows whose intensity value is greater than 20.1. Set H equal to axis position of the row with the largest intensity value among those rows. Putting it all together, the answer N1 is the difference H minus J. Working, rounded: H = 416.3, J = 413.5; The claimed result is 2.80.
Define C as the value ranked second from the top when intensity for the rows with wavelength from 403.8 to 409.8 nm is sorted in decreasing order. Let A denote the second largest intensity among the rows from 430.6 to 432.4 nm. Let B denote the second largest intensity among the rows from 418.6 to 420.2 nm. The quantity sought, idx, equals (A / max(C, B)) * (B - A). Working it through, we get 0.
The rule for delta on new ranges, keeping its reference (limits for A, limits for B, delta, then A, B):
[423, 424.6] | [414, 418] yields 0.0071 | 0.071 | 0.10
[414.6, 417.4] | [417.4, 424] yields 0.0089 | 0.075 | 0.11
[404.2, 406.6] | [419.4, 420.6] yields 0.0137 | 0.093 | 0.14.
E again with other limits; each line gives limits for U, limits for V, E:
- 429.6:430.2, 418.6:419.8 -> 0.06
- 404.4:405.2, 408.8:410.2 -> 0.65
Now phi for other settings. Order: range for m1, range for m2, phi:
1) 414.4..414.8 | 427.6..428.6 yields -1.02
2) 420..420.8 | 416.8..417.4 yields -0.97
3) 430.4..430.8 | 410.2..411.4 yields -0.78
